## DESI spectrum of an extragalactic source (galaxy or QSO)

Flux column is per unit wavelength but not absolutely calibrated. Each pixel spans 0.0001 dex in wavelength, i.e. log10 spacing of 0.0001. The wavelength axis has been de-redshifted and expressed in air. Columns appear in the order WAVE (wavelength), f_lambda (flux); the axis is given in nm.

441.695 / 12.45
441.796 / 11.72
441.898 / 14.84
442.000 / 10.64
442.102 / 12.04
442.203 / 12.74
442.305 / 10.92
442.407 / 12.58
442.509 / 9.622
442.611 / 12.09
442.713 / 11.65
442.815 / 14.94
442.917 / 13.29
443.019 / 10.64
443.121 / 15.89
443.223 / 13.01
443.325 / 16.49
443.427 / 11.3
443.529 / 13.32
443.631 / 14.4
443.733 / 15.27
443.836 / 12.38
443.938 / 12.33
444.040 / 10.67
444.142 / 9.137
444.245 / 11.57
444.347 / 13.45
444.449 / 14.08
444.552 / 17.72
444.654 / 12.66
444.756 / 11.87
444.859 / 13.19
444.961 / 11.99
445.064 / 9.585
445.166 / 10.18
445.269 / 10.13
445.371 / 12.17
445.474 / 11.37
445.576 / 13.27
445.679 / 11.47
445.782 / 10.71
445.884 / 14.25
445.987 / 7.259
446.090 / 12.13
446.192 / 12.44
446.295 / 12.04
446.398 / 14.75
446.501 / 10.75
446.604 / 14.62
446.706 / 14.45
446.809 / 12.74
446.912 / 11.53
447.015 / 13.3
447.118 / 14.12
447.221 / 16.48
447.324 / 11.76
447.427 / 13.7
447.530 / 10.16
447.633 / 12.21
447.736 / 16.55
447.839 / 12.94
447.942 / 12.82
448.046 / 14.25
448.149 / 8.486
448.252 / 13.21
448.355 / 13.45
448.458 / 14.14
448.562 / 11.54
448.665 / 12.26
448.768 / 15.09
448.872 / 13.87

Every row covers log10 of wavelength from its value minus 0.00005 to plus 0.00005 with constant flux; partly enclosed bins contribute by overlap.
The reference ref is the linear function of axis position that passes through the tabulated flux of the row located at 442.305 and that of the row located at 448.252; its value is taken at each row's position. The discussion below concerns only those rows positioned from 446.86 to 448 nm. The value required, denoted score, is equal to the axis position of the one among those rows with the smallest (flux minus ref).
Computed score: 447.530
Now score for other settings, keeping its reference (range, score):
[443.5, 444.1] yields 444.040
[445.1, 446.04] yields 445.987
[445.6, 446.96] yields 445.987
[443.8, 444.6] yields 444.142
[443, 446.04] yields 445.987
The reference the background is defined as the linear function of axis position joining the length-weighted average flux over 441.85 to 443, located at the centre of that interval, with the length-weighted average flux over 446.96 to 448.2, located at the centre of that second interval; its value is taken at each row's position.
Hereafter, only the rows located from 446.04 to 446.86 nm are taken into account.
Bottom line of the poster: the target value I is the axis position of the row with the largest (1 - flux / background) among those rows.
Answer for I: 446.501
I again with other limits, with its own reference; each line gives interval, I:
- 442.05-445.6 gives 444.142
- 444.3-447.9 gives 445.987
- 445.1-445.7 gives 445.269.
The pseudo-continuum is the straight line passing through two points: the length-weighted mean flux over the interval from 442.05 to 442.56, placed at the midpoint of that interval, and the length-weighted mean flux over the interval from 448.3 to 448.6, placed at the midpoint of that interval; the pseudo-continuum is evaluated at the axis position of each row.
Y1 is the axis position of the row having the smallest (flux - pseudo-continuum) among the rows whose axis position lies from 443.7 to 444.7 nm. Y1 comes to 444.142 nm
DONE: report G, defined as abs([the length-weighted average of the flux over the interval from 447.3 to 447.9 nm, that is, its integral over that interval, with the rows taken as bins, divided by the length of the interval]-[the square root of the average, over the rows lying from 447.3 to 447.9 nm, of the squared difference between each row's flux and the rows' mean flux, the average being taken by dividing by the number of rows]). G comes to 11.0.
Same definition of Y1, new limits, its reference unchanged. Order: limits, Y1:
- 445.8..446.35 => 445.987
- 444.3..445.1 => 445.064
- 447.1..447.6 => 447.530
